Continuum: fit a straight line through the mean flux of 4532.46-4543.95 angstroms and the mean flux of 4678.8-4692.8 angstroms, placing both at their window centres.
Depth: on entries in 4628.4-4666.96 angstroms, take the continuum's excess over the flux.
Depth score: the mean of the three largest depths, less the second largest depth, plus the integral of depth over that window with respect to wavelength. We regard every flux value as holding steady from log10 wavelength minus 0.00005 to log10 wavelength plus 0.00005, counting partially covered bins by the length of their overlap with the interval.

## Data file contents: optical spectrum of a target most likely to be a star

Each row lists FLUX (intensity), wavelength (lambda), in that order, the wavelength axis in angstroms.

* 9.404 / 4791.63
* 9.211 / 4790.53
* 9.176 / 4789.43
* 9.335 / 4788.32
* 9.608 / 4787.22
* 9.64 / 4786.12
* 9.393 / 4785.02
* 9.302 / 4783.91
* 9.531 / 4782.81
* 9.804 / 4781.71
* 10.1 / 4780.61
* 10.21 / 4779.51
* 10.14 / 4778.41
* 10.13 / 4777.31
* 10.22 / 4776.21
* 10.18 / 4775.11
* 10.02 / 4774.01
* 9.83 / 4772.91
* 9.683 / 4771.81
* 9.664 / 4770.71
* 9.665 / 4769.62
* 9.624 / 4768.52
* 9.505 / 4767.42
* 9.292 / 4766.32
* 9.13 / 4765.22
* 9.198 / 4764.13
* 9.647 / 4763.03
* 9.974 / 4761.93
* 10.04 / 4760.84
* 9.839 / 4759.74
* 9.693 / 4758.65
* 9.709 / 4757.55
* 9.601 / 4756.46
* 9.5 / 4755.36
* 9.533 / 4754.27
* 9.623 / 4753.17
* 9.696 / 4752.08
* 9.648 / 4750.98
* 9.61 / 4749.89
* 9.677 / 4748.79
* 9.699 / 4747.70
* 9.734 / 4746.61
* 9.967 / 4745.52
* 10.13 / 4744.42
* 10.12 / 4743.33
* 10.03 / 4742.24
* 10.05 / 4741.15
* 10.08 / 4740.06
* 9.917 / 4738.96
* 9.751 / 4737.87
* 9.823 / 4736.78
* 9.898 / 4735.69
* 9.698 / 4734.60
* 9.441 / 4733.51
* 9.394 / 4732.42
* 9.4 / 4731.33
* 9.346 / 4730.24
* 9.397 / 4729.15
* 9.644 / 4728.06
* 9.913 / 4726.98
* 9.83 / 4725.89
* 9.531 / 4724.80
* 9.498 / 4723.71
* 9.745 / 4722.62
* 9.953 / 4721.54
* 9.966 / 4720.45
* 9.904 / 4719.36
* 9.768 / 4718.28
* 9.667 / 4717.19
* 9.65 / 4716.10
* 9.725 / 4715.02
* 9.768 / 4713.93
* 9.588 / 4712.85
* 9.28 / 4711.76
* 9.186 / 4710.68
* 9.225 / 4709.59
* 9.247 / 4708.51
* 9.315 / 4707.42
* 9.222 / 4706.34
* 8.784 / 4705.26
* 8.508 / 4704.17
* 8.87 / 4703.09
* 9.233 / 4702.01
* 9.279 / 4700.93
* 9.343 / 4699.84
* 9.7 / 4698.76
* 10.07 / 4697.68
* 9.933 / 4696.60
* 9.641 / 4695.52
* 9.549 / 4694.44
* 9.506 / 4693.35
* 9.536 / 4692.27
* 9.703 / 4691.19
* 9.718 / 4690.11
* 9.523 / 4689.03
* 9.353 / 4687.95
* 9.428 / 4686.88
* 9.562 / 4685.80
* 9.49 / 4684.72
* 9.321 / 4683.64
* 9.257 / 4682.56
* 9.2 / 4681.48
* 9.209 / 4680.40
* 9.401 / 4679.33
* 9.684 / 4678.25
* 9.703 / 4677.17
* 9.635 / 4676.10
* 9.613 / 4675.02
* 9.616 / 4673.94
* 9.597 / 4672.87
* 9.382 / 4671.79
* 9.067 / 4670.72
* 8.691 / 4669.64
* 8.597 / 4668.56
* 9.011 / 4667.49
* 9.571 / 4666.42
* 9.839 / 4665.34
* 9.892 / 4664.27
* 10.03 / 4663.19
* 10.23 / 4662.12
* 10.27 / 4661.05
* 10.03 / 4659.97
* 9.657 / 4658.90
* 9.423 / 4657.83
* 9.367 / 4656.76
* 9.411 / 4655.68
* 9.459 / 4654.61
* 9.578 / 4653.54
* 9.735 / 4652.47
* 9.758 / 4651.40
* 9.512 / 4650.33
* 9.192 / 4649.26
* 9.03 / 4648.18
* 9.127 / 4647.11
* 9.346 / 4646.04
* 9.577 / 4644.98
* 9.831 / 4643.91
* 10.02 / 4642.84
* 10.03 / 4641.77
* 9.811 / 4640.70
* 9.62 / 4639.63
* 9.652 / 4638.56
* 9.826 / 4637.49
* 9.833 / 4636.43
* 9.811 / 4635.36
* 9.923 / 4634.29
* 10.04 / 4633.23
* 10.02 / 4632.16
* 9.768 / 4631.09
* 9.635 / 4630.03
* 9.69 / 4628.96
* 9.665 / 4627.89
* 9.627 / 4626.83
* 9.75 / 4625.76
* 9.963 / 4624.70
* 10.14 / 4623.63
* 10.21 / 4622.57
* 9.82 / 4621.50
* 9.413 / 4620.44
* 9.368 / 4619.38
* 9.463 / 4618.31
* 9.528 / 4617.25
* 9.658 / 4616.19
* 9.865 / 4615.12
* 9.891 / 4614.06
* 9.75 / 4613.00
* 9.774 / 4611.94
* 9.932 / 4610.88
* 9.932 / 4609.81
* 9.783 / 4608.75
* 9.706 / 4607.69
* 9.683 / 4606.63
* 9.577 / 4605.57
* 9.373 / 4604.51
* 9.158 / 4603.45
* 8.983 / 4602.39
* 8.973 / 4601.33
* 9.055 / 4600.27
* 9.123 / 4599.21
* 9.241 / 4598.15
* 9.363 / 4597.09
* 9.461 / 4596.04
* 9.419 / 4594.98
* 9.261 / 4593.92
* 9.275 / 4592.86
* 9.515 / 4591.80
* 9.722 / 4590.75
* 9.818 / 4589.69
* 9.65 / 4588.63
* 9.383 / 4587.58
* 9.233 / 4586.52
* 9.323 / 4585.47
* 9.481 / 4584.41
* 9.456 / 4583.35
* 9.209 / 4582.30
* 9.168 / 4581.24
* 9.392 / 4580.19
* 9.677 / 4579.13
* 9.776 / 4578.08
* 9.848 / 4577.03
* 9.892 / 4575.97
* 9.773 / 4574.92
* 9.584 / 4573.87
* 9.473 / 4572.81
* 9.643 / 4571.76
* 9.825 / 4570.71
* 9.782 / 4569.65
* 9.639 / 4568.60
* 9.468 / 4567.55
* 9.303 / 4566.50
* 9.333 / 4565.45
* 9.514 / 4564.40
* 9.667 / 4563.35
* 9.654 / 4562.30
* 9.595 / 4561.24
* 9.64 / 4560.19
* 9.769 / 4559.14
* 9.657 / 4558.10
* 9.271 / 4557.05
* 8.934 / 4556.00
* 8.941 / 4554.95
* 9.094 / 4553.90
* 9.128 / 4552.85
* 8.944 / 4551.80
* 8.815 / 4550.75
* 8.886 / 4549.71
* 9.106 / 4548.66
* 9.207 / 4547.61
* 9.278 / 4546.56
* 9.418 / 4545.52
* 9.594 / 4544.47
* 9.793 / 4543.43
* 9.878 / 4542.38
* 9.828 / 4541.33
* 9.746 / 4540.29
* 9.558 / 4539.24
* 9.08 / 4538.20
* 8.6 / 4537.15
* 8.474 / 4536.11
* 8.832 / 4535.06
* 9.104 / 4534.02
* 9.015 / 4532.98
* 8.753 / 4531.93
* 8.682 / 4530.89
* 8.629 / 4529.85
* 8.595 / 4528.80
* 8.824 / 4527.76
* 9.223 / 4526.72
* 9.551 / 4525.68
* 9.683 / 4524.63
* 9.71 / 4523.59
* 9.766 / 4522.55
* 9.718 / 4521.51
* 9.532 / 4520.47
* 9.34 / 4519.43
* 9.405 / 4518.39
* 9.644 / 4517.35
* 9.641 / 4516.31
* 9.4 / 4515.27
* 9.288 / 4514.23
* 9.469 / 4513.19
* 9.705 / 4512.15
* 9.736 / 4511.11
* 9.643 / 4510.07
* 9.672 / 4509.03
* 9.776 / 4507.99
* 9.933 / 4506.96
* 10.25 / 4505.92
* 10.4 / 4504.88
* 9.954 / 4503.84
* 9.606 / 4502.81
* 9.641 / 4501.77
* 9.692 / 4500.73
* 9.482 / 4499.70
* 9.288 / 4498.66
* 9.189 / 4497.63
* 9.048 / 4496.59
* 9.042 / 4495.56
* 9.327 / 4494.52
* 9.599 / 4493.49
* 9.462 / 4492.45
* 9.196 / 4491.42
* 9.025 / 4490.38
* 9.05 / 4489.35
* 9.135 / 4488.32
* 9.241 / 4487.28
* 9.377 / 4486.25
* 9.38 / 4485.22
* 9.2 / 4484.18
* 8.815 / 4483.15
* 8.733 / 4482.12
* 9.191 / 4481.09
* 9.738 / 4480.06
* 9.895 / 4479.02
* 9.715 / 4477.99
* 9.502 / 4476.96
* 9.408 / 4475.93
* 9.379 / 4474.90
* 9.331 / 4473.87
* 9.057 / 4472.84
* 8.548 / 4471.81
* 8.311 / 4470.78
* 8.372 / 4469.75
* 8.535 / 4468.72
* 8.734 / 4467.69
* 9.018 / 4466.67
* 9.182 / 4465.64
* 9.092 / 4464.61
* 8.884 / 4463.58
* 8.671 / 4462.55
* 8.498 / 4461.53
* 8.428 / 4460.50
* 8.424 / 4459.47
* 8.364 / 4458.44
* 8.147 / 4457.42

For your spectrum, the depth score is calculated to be -12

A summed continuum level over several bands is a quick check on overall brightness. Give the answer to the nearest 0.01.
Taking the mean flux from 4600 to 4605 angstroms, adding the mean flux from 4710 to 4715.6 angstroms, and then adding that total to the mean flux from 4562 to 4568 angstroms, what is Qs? 28.11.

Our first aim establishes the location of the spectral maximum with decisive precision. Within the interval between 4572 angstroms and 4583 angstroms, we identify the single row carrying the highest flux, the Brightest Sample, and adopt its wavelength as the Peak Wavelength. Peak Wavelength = 4575.97 angstroms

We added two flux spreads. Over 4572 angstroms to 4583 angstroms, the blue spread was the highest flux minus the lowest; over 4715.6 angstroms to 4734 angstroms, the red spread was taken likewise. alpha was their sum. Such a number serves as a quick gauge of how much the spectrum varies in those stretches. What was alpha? 1.34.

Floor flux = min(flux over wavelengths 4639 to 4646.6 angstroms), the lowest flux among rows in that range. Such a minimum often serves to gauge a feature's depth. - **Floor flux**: 9.346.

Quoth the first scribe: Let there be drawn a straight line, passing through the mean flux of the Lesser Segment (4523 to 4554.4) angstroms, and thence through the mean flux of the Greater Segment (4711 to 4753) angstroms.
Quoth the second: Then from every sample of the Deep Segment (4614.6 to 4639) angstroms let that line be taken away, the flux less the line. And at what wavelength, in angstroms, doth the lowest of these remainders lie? 4619.38 angstroms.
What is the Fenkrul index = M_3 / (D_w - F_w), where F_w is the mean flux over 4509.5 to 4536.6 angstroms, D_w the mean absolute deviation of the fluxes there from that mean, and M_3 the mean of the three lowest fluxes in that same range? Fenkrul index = -0.960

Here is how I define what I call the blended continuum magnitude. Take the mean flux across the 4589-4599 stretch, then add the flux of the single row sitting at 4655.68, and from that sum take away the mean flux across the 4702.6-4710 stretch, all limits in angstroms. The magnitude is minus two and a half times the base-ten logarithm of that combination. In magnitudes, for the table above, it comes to -2.48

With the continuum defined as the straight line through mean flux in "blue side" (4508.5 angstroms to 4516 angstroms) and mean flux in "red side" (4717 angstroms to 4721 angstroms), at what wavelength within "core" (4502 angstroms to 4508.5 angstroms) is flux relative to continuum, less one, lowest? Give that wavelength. 4502.81 angstroms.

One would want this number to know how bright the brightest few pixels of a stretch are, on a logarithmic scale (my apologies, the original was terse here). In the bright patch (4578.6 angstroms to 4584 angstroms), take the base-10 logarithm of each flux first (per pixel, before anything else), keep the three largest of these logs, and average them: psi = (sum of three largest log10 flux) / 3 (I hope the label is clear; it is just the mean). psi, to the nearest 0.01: 0.98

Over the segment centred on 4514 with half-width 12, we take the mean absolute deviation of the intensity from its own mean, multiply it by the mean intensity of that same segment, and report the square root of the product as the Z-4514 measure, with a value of 1.32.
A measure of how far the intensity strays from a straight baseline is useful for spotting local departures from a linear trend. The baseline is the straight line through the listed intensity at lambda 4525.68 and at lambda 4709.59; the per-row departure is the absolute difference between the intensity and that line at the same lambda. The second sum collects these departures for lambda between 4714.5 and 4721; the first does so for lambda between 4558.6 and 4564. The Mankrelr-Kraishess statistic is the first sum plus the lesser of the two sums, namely 1.8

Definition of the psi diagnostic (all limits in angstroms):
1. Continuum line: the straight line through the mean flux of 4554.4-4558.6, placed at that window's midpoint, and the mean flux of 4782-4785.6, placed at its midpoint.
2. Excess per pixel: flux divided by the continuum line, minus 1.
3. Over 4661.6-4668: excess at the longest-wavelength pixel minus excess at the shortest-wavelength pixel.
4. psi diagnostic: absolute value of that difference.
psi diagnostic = 0.13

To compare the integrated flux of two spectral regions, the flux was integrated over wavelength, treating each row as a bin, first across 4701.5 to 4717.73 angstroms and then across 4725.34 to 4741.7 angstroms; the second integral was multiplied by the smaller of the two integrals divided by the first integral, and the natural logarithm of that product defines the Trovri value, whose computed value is 5.07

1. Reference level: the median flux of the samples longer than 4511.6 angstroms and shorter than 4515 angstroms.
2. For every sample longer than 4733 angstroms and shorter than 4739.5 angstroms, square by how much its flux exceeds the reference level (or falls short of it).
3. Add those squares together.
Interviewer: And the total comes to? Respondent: 0.64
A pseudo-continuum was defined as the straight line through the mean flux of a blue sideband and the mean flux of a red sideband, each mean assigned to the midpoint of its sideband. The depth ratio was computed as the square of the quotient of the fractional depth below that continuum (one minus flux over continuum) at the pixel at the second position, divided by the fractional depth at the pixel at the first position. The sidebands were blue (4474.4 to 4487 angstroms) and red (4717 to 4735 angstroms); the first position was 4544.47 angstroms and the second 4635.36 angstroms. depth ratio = 2.8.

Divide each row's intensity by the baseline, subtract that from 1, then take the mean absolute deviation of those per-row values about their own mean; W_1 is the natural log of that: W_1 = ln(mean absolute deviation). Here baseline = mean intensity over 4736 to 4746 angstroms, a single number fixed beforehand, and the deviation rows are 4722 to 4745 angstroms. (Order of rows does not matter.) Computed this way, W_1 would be -3.80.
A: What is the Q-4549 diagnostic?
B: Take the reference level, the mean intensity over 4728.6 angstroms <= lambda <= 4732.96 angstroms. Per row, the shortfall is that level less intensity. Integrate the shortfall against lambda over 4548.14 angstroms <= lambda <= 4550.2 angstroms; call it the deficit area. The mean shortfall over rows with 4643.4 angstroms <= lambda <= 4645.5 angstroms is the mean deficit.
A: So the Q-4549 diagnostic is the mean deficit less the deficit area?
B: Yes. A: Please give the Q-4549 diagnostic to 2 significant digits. -1.1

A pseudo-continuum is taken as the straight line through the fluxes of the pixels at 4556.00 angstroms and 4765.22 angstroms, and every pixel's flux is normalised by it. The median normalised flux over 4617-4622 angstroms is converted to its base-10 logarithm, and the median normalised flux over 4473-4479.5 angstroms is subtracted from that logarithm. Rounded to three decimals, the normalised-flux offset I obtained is -1.045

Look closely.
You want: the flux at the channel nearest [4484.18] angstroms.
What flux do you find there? 9.2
